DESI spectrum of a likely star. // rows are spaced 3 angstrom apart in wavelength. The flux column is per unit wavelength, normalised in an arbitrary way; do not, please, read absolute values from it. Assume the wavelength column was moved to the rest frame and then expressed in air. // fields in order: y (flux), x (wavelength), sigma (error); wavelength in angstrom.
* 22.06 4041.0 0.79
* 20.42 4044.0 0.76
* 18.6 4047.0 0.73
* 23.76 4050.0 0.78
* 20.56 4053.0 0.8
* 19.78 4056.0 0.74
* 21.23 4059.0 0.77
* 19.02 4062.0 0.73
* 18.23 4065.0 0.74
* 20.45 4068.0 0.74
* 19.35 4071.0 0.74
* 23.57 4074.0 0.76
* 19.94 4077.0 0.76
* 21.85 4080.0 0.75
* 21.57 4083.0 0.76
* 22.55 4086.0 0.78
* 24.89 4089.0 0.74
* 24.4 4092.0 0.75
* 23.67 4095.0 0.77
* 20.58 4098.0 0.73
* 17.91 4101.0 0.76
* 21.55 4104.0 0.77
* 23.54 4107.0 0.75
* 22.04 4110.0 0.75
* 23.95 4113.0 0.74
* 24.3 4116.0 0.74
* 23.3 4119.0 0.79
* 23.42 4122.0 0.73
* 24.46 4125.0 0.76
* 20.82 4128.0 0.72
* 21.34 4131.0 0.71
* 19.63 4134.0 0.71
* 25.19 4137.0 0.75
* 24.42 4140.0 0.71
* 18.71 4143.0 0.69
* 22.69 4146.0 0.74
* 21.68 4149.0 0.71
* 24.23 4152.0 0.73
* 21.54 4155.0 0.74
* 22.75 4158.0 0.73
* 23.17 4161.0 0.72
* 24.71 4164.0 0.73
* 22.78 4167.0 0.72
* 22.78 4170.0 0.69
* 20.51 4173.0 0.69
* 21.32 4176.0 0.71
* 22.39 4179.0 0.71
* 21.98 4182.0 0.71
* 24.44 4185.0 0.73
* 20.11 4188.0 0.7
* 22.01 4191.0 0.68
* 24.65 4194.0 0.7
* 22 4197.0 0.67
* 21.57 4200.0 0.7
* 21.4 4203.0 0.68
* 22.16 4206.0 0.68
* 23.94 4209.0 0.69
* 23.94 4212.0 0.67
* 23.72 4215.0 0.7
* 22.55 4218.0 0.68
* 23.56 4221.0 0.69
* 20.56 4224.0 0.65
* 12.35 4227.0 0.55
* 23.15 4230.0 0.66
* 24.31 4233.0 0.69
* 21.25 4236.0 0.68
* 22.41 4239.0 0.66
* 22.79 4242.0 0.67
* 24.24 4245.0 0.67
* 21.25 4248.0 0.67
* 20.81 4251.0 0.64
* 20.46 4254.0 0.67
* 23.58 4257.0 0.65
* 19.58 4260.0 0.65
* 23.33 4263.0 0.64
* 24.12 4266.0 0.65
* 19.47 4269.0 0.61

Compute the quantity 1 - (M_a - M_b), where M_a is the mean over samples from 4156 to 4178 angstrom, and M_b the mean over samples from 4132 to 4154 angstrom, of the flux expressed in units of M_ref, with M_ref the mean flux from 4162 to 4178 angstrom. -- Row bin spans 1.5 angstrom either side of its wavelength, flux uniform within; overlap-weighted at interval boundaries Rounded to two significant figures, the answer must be 0.99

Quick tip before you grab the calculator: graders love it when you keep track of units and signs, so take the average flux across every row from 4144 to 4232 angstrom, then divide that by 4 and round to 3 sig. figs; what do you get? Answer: 5.56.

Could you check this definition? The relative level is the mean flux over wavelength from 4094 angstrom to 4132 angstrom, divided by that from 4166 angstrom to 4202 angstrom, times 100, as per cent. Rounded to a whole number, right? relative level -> 101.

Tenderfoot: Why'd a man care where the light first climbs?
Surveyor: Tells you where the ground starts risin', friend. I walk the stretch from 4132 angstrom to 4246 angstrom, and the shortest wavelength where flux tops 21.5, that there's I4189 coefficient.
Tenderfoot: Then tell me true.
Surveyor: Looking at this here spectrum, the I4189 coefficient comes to 4137.0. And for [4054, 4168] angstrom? 4074.0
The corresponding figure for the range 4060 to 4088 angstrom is 4074.0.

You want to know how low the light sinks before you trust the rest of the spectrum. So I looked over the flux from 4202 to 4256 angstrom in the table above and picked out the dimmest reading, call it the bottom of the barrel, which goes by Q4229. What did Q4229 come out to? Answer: 12.35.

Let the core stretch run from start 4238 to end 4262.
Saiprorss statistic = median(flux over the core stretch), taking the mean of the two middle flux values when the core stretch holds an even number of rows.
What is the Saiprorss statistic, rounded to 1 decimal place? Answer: 21.8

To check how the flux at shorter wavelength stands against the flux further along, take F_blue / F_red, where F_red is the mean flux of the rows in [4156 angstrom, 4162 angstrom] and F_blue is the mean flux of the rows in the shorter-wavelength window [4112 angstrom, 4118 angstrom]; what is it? 1.05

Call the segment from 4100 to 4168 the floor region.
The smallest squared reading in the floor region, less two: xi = 319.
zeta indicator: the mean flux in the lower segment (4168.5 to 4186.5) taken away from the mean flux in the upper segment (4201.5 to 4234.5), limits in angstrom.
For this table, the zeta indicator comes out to -0.27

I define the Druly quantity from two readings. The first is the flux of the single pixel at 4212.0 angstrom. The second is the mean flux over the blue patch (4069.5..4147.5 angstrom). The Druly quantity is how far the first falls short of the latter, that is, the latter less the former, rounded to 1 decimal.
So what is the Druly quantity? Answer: -1.6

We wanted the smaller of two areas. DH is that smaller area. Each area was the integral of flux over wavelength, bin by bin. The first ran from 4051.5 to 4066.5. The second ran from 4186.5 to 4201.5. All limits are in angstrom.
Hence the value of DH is 296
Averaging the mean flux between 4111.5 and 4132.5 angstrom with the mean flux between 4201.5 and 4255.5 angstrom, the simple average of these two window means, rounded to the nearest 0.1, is 22.5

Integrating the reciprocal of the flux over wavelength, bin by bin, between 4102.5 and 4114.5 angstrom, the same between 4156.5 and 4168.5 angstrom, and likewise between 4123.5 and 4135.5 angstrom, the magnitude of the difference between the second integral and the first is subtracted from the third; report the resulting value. 0.55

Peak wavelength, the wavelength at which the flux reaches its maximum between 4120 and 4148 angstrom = 4137.0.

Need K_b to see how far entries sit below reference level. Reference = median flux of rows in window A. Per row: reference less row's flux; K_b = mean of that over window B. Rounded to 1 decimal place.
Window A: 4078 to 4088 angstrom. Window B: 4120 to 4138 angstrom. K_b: -0.6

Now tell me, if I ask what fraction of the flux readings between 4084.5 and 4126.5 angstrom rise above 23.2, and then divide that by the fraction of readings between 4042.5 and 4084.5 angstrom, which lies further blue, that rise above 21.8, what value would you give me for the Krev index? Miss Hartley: 3.0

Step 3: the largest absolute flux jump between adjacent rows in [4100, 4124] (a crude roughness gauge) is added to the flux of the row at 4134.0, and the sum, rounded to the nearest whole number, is 23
